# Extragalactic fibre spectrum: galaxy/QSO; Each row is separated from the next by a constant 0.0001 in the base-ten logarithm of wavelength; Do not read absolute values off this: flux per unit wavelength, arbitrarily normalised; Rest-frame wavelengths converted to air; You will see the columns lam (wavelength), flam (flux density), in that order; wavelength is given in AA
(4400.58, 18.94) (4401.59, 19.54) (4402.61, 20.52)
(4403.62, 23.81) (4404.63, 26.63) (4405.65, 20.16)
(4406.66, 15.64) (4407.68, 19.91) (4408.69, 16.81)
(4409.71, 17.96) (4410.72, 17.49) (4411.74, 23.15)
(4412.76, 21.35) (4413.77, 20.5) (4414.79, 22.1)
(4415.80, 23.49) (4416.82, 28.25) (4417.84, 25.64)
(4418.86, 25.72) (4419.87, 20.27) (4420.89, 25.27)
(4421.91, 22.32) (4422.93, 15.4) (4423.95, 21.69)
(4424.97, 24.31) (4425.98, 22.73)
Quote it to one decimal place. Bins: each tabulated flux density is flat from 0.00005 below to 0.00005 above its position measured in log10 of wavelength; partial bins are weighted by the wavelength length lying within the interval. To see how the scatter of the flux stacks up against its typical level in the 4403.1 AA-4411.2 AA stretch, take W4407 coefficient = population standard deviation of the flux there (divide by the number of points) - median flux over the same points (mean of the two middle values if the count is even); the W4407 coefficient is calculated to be -15.4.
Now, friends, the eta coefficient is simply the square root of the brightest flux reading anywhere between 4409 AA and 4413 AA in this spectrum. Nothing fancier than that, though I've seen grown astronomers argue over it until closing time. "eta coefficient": 4.81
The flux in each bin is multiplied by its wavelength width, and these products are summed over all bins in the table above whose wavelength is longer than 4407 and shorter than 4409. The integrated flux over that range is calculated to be 37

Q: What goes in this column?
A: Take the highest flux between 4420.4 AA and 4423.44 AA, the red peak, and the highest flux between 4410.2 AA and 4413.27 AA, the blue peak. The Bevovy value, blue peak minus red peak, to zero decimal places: -2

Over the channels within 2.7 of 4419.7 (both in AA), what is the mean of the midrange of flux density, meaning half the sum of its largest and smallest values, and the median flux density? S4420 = 24.1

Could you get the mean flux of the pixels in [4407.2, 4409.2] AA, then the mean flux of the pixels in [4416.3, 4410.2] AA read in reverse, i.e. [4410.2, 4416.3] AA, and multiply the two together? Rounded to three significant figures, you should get 392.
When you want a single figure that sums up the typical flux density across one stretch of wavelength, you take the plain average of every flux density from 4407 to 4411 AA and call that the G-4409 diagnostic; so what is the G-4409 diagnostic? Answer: 18.0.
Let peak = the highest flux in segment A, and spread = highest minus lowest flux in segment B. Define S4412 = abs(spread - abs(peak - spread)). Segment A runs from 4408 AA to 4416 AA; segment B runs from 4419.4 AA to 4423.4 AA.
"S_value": 4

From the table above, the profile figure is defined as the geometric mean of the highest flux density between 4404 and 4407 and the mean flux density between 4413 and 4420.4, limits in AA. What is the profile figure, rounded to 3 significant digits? 25.1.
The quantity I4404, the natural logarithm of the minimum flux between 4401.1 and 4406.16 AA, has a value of 2.97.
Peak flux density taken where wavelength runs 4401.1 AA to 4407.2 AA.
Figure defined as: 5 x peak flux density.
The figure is 133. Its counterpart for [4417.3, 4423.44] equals 129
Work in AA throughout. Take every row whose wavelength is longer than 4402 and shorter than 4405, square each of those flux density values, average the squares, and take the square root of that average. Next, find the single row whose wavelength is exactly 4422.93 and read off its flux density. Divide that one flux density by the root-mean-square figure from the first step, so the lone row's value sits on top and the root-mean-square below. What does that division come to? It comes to 0.65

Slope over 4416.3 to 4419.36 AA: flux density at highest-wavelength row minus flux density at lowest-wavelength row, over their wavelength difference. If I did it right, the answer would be -1.2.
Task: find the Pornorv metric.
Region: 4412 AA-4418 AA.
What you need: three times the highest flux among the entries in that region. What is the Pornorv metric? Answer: 85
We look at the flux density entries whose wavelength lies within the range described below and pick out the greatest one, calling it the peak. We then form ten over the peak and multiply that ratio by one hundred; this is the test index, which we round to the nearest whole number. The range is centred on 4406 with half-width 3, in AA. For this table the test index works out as 38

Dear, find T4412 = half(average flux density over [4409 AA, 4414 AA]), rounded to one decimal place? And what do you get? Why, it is 10.0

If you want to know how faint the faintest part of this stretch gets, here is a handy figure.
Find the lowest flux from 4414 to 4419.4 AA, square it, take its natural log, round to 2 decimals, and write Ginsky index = 6.19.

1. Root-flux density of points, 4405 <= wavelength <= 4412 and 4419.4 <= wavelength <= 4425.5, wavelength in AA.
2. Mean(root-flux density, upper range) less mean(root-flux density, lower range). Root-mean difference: 0.31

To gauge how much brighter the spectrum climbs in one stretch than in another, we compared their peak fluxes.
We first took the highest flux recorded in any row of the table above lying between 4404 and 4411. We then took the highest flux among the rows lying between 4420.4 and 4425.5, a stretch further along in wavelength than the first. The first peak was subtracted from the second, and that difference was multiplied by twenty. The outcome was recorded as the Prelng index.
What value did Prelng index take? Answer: -27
